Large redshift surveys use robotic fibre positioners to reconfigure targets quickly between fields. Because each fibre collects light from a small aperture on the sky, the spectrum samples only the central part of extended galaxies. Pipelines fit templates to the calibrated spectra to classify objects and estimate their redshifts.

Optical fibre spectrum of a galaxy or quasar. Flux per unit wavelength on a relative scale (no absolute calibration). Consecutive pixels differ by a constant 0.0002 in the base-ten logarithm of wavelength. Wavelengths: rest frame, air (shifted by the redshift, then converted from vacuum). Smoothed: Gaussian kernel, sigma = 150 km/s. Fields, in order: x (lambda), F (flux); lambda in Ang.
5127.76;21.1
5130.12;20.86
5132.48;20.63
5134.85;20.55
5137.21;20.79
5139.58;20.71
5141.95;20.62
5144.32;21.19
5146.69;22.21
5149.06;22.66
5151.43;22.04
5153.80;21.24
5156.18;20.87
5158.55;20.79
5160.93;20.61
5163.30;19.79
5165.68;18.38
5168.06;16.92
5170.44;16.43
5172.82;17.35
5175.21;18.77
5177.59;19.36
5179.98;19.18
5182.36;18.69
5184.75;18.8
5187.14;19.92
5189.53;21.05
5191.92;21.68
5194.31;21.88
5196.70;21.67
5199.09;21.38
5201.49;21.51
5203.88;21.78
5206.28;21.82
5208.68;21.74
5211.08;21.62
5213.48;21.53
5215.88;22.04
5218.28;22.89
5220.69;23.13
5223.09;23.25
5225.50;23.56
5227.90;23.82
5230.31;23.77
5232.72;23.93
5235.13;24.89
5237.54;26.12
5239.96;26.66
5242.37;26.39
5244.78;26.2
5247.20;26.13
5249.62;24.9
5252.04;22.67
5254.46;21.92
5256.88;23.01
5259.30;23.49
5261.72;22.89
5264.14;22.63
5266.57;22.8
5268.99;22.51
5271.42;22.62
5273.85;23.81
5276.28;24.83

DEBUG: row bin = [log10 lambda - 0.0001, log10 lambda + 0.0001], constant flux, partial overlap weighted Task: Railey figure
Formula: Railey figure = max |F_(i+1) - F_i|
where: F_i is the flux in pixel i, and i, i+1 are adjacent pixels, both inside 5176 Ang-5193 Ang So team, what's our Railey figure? 1.1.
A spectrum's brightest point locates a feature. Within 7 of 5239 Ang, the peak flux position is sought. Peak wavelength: 5239.96 Ang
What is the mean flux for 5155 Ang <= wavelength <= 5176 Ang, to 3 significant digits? 18.9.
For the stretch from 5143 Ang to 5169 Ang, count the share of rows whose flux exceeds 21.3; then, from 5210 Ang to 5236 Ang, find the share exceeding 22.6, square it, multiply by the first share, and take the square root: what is 0.38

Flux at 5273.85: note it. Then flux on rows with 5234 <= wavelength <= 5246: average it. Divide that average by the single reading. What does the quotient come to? 1.09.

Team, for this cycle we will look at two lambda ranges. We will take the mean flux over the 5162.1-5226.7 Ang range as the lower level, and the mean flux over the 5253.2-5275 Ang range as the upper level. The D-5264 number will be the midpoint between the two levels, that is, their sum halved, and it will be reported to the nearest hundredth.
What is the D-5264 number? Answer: 21.73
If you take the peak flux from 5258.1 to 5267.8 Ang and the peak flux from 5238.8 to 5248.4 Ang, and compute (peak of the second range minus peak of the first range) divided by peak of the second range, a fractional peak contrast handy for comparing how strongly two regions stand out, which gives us 0.12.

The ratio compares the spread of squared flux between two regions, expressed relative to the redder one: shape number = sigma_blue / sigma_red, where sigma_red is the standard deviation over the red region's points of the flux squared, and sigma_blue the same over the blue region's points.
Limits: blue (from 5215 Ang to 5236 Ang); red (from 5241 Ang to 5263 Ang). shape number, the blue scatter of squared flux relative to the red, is 0.44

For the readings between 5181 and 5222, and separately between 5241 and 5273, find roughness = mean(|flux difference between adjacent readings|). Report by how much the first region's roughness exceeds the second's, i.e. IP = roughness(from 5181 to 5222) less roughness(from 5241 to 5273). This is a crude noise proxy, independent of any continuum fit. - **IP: -0.2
